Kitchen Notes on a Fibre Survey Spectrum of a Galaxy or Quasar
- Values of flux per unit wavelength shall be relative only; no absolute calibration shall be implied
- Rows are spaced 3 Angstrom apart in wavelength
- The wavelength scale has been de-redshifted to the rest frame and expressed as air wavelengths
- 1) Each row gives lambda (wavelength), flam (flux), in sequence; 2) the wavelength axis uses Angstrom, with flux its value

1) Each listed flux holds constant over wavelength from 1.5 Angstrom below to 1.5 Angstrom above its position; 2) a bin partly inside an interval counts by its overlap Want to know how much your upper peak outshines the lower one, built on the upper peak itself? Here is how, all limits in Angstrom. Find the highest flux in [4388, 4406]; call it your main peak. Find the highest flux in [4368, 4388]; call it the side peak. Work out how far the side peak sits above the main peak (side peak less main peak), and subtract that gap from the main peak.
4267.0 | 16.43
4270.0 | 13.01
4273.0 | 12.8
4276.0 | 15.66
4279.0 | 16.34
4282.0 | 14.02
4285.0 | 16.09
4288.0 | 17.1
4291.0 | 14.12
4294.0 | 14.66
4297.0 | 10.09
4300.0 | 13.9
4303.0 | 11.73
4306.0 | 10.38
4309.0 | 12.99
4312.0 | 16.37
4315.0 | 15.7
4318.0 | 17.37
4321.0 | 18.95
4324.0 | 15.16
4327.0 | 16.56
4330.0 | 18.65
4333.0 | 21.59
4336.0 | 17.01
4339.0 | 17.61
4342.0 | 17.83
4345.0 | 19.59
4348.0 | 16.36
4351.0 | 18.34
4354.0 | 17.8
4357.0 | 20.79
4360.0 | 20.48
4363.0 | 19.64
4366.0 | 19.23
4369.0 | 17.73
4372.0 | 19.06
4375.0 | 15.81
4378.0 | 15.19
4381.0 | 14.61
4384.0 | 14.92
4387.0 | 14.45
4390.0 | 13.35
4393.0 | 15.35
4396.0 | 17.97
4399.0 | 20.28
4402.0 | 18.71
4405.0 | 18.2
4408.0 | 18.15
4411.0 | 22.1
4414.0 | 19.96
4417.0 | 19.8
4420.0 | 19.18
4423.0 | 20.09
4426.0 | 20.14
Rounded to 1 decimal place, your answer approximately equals 21.5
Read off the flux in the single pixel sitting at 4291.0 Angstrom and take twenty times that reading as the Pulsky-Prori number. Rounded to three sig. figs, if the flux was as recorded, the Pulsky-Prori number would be 282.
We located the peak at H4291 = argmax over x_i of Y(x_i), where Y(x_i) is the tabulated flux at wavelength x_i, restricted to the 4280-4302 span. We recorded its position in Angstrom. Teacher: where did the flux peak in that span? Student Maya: 4288.0 Angstrom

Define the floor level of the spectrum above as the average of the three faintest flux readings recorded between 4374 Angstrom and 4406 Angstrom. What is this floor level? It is 14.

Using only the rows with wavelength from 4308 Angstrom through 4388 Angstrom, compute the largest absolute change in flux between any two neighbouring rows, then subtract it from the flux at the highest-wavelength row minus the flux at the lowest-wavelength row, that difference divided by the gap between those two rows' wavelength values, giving -4.56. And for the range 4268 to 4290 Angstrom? -2.63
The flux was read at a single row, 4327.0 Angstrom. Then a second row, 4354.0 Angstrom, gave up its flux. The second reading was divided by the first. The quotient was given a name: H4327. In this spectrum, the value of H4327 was 1.07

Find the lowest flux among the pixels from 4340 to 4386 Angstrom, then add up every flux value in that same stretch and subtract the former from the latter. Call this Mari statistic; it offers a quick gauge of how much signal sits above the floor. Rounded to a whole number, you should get 253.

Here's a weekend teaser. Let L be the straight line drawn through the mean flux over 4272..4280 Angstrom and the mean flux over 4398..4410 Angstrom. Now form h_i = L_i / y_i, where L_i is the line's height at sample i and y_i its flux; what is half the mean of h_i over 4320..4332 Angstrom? 0.48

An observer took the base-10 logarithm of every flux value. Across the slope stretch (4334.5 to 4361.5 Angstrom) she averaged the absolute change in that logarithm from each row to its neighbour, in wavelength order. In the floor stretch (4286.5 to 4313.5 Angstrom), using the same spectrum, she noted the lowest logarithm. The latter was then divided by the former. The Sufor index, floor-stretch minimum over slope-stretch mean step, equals 29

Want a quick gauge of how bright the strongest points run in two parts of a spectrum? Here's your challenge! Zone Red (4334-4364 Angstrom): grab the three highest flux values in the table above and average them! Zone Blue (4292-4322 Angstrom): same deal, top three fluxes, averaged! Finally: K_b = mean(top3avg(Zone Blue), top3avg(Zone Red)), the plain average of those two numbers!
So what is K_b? 18.9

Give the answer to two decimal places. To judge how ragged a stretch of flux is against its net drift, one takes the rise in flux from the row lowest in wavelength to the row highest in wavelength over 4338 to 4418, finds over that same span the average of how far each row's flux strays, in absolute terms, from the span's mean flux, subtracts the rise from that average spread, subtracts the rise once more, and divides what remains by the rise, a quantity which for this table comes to -1.20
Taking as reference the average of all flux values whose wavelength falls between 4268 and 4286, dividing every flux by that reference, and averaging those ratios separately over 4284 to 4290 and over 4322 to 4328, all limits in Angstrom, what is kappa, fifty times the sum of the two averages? 111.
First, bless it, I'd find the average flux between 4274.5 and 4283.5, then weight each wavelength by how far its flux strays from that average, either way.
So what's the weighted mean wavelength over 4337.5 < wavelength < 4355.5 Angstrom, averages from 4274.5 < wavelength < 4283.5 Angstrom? 4346.4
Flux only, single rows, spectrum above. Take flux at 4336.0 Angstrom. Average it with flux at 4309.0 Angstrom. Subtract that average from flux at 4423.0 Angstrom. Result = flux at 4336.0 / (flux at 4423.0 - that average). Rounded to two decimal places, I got 3.34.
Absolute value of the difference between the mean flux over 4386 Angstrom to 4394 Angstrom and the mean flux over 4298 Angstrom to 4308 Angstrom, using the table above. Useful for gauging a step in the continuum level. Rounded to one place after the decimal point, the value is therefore 2.4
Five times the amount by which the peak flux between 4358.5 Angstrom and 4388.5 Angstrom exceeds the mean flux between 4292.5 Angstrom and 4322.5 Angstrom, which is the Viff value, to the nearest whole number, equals 31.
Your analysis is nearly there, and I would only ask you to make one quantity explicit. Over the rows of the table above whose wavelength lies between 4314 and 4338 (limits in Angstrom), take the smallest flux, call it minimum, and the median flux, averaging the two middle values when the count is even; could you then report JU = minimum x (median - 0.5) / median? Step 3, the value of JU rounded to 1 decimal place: 14.7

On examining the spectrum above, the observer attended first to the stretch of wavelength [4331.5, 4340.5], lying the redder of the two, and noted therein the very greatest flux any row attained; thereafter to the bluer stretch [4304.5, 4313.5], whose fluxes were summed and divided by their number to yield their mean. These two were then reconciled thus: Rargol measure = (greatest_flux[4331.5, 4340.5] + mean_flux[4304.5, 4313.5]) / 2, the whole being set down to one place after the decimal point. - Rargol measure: 17.4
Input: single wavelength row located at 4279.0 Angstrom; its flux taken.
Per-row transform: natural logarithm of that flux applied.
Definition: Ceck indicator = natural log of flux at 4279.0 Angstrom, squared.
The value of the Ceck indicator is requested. 7.8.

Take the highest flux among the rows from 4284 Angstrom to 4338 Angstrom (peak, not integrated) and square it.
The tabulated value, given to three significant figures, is 466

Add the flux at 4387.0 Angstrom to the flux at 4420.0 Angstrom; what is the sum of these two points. 34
